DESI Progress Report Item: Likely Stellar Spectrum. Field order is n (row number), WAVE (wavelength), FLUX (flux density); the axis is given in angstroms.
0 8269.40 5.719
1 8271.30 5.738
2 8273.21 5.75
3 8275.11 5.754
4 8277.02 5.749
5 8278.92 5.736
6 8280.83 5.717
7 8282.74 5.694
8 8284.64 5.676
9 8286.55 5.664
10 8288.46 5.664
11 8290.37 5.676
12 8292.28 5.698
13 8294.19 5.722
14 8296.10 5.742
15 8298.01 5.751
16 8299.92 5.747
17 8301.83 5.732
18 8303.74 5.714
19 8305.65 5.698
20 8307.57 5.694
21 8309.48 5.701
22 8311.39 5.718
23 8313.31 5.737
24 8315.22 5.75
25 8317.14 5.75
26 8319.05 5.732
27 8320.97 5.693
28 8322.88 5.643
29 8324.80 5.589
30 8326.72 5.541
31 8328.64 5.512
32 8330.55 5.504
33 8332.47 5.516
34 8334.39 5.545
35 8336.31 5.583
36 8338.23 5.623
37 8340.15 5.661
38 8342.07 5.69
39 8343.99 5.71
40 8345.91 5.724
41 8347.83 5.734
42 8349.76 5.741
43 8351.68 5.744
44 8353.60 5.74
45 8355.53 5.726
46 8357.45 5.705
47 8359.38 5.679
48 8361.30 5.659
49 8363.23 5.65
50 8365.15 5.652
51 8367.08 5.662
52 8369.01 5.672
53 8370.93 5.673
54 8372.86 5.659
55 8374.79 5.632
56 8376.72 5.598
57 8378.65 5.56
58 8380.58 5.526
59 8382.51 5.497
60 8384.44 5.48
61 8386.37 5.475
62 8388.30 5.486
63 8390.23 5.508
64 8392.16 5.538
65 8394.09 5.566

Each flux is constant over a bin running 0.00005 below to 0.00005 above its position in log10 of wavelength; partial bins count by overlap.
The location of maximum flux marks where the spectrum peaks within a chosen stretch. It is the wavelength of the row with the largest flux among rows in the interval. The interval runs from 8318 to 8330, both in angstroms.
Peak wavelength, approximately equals 8319.05 angstroms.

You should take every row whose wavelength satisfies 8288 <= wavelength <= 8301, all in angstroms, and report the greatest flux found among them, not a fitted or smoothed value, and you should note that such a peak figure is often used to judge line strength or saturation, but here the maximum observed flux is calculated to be 5.751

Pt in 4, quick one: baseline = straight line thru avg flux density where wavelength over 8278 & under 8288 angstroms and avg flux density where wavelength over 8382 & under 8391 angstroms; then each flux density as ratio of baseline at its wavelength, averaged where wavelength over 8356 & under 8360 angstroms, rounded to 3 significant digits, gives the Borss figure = 1.03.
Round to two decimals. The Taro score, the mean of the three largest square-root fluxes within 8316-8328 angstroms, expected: 2.39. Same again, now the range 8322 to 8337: 2.37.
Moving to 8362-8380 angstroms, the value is 2.38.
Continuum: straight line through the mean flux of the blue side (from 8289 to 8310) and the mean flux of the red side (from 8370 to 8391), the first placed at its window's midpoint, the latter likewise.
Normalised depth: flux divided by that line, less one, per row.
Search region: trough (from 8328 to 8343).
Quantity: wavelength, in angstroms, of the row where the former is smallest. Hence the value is 8330.55 angstroms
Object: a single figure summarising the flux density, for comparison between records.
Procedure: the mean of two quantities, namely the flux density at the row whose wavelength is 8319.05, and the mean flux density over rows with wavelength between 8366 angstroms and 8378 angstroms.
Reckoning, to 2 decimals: 5.69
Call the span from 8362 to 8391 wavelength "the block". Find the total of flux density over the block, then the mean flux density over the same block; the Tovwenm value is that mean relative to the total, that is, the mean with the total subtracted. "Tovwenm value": -78.1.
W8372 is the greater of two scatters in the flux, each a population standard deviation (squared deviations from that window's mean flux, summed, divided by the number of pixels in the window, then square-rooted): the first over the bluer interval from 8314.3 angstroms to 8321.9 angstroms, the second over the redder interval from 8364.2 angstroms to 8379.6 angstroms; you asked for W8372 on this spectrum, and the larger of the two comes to 0.038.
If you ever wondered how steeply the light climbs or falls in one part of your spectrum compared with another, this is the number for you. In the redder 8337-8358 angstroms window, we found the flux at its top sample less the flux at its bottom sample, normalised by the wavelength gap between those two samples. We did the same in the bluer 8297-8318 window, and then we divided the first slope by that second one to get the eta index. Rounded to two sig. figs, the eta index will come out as -82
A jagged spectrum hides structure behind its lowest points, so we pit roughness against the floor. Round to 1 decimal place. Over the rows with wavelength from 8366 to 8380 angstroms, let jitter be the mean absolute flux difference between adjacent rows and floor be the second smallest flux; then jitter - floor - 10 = -15.6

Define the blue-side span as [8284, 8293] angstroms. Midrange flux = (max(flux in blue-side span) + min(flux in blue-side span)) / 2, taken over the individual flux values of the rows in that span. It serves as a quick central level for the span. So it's 5.681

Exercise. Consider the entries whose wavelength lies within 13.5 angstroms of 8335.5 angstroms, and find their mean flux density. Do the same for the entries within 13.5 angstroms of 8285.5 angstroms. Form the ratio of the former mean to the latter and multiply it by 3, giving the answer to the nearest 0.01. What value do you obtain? 2.95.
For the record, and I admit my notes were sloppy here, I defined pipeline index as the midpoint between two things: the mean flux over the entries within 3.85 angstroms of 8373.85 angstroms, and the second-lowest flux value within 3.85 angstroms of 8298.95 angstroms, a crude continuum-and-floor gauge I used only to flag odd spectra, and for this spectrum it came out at 5.69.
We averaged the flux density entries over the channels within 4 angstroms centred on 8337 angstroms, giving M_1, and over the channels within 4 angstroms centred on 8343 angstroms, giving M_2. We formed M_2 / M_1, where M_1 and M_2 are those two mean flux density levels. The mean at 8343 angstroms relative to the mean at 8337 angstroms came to 1.02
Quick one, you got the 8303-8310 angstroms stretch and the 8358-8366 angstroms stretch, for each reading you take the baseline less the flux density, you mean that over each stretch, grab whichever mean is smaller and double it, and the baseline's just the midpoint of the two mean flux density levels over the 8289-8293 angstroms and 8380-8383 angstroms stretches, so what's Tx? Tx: -0.21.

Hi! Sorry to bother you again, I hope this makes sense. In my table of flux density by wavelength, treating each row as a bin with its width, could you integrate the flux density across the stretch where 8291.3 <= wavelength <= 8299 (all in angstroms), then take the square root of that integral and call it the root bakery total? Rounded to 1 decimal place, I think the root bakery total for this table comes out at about 6.6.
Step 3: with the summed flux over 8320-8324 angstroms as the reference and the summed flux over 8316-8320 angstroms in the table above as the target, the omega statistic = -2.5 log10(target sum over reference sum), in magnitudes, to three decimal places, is -0.014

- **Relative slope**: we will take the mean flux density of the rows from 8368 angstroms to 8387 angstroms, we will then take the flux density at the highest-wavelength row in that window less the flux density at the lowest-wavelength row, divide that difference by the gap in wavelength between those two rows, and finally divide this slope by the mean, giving -0.0020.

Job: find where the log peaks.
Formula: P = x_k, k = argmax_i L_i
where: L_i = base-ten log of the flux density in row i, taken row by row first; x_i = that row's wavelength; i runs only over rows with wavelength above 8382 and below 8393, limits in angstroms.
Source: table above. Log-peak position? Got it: 8392.16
